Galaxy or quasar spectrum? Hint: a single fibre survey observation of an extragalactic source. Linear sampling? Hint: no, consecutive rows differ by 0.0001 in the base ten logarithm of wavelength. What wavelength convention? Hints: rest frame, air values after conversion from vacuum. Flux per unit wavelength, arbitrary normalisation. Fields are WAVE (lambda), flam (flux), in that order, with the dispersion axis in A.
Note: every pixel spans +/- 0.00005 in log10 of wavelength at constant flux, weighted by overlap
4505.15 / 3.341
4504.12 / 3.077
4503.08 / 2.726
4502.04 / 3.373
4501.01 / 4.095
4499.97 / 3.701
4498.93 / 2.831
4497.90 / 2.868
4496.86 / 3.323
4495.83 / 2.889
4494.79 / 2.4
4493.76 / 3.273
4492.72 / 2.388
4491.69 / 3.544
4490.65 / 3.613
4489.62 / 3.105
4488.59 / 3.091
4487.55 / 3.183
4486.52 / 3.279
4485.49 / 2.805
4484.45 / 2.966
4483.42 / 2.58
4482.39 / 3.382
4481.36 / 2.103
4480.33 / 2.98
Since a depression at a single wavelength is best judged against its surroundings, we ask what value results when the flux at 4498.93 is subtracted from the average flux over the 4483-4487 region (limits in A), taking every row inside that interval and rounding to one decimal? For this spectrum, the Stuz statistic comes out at 0.1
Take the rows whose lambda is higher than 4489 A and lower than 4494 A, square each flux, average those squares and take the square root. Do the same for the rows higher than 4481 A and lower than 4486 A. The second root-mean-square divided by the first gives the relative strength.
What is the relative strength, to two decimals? 0.87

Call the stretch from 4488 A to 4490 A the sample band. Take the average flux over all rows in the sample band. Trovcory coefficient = 3.10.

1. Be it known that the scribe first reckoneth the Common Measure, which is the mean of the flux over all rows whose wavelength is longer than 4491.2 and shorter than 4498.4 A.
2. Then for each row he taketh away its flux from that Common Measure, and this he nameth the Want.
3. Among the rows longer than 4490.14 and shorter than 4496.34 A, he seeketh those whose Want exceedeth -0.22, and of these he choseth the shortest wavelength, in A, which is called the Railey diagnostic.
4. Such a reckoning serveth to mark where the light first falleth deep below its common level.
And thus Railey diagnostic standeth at 4492.72 A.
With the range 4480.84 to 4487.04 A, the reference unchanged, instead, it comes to 4481.36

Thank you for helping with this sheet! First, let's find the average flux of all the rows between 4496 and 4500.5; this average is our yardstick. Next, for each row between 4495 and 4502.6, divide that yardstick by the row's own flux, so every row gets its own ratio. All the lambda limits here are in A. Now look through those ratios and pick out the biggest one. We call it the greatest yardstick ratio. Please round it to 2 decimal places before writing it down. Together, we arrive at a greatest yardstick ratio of 1.12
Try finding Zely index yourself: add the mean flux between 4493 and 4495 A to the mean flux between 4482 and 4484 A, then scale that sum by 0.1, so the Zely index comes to 0.58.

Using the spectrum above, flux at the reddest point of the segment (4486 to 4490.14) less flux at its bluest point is -0.17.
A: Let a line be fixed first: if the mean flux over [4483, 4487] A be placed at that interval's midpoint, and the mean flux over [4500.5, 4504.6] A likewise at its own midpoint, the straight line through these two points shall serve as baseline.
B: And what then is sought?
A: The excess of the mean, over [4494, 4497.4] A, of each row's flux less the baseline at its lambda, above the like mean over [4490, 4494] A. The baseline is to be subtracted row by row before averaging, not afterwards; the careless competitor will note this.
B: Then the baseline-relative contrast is -0.4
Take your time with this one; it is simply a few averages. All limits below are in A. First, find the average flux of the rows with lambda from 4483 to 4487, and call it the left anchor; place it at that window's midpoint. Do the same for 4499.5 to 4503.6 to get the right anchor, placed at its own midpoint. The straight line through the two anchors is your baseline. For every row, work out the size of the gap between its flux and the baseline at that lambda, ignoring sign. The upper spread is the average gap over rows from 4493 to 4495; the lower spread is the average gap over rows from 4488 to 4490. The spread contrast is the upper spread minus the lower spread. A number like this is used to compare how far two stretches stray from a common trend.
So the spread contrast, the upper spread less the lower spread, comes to 0.4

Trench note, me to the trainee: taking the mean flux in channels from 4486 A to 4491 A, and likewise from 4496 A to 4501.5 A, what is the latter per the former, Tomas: 1.03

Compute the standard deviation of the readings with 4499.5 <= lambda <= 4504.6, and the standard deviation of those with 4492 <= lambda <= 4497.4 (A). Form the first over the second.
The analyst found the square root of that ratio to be 1.08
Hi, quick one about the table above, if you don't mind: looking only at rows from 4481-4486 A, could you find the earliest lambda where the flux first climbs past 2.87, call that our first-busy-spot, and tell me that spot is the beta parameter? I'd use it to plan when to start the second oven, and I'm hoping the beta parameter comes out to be 4482.39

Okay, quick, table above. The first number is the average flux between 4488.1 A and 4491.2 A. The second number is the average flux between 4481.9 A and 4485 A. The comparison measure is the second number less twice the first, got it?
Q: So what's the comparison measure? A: -3.6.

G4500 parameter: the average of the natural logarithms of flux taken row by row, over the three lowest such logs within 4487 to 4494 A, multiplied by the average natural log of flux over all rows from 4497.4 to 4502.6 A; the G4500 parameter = 1.26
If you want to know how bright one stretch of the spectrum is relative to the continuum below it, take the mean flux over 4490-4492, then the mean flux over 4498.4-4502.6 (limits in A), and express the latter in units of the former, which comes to 0.98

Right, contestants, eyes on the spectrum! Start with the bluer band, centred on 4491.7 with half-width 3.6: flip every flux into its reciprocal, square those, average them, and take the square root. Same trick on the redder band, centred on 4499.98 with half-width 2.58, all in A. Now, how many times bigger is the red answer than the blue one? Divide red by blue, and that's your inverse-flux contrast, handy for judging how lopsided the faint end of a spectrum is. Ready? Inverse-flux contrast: 0.90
